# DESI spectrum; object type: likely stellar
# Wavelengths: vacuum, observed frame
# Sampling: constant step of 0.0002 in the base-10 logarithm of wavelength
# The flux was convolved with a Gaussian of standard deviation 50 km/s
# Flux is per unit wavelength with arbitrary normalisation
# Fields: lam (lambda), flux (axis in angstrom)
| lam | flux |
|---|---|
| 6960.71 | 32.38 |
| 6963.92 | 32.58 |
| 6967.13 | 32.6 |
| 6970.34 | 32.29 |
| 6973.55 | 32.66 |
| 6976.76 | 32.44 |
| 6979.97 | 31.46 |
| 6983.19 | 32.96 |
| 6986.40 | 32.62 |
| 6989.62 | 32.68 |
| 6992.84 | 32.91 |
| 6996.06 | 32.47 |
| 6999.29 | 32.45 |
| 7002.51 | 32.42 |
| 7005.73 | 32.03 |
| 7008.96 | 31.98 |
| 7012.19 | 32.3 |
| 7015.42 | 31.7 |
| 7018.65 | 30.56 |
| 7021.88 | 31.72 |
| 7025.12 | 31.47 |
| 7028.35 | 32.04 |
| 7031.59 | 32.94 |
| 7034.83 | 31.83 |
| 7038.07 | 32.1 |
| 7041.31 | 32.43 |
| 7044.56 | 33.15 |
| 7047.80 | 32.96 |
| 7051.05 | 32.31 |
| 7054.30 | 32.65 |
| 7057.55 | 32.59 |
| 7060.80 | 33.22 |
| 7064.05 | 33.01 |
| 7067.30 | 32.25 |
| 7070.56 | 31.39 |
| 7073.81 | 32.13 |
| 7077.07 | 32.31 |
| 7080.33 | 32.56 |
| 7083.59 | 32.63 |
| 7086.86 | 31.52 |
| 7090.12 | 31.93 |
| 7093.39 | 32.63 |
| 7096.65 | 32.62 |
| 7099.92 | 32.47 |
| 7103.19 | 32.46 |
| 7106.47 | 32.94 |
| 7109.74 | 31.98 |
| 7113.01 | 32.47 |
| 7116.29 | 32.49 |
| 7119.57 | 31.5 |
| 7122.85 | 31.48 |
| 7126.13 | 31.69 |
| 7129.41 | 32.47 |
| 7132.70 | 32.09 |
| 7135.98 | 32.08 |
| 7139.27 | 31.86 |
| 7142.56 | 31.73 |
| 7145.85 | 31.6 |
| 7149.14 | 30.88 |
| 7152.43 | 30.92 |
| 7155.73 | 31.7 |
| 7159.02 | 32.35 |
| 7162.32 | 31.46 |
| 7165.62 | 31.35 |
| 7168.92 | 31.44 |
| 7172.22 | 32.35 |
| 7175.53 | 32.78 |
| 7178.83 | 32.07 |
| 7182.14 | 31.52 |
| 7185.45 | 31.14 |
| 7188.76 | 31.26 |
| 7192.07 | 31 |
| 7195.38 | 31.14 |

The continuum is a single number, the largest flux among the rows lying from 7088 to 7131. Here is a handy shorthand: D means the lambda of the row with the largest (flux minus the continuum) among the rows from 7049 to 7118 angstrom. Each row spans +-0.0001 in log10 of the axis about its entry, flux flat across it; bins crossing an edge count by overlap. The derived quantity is 7060.80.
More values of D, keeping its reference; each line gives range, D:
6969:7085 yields 7060.80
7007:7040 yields 7031.59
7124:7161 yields 7129.41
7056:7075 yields 7060.80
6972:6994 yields 6983.19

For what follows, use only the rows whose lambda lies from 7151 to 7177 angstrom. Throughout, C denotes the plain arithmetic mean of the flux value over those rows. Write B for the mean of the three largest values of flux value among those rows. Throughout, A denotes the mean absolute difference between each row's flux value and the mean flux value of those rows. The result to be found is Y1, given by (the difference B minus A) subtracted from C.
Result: -0.17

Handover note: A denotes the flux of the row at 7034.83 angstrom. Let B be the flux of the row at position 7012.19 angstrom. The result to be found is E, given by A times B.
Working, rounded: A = 31.83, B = 32.3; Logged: 1028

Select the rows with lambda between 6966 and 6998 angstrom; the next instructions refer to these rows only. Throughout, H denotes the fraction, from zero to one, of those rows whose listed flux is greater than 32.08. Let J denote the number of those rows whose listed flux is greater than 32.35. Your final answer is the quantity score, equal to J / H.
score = 8.9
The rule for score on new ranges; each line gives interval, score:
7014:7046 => 7.5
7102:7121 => 6.0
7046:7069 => 5.0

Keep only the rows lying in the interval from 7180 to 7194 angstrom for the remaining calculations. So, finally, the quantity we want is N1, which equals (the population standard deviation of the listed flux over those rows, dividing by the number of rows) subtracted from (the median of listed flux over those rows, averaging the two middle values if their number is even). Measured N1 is 31.0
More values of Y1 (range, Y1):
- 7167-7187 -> 0.00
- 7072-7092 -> 0.00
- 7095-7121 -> 0.00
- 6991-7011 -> 0.01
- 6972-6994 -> 0.02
